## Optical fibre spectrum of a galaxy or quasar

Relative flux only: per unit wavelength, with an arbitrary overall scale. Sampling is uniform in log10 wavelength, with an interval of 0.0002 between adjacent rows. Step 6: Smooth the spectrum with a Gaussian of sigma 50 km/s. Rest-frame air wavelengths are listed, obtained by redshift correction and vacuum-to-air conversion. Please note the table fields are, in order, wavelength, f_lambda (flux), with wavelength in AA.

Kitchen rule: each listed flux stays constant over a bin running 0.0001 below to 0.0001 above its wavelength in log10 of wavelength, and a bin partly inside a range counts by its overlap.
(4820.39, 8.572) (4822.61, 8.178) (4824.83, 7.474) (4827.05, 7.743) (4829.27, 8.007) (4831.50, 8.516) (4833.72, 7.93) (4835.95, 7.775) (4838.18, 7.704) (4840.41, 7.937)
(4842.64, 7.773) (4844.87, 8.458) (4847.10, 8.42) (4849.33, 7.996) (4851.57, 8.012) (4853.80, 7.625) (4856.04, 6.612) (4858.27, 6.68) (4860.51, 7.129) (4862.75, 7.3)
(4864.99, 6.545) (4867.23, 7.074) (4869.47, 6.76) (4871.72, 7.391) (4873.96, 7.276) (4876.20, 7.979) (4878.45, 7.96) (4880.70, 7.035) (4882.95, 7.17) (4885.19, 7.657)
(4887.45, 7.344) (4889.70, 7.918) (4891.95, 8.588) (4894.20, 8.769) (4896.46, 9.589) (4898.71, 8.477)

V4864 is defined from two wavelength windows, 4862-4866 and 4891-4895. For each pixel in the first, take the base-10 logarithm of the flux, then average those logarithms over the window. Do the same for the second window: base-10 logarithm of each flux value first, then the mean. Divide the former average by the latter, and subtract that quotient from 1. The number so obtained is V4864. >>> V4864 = 0.11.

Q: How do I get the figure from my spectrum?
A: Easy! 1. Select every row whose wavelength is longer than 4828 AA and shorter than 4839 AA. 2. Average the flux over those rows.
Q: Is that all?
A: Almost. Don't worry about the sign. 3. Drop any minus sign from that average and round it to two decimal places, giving 7.99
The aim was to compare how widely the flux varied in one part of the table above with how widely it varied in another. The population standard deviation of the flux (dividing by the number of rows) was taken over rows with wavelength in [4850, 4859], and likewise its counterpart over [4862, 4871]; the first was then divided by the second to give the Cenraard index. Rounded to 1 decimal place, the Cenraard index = 2.1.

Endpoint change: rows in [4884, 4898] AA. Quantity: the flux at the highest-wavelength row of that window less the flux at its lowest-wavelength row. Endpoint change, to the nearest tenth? 1.9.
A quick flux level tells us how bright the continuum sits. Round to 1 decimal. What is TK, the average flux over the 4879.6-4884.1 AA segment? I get 7.1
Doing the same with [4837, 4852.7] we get 8.0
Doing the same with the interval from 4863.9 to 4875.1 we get 7.0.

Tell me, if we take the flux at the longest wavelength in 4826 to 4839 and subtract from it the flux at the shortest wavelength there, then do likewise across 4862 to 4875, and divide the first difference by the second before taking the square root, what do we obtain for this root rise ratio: 1.3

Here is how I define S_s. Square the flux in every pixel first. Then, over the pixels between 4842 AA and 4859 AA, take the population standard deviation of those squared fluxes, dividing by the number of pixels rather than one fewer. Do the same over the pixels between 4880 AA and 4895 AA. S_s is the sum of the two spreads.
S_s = 19.9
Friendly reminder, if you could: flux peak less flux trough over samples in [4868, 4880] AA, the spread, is 1.2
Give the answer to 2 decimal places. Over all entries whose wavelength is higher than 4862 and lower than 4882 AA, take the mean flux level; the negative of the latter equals -7.26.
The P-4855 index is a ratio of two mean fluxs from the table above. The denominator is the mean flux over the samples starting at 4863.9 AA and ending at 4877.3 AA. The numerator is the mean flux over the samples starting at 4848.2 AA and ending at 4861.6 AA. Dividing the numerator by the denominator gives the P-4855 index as 1.02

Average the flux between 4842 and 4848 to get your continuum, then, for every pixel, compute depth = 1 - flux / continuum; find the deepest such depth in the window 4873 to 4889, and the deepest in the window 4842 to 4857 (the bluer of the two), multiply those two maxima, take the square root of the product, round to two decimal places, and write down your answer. 0.17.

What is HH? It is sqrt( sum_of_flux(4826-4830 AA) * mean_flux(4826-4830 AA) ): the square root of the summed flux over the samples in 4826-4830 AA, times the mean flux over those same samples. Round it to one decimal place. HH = 11.1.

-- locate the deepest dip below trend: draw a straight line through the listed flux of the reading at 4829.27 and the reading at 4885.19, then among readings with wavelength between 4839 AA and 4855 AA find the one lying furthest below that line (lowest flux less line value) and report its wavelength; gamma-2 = 4853.80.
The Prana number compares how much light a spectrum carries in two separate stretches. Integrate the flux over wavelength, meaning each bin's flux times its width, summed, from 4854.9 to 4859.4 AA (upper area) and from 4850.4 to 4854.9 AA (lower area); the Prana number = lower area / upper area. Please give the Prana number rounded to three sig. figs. 1.18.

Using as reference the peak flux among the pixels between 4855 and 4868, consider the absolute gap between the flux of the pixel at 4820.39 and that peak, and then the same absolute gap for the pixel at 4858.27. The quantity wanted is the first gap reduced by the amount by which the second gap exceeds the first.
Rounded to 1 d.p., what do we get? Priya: 1.9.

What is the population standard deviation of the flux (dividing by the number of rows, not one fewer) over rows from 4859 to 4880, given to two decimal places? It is 0.45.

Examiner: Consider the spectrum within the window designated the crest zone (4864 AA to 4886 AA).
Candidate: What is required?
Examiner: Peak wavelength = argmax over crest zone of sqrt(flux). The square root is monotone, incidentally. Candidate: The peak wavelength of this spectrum 4876.20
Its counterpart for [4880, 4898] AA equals 4896.46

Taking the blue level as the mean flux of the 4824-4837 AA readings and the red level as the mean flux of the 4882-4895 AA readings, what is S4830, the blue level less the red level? 0.0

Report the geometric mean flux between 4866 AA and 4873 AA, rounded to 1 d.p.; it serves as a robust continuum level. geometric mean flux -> 7.1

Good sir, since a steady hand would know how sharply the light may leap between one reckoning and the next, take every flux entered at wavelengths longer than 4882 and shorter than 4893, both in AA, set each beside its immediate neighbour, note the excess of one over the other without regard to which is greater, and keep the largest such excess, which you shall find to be 0.67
